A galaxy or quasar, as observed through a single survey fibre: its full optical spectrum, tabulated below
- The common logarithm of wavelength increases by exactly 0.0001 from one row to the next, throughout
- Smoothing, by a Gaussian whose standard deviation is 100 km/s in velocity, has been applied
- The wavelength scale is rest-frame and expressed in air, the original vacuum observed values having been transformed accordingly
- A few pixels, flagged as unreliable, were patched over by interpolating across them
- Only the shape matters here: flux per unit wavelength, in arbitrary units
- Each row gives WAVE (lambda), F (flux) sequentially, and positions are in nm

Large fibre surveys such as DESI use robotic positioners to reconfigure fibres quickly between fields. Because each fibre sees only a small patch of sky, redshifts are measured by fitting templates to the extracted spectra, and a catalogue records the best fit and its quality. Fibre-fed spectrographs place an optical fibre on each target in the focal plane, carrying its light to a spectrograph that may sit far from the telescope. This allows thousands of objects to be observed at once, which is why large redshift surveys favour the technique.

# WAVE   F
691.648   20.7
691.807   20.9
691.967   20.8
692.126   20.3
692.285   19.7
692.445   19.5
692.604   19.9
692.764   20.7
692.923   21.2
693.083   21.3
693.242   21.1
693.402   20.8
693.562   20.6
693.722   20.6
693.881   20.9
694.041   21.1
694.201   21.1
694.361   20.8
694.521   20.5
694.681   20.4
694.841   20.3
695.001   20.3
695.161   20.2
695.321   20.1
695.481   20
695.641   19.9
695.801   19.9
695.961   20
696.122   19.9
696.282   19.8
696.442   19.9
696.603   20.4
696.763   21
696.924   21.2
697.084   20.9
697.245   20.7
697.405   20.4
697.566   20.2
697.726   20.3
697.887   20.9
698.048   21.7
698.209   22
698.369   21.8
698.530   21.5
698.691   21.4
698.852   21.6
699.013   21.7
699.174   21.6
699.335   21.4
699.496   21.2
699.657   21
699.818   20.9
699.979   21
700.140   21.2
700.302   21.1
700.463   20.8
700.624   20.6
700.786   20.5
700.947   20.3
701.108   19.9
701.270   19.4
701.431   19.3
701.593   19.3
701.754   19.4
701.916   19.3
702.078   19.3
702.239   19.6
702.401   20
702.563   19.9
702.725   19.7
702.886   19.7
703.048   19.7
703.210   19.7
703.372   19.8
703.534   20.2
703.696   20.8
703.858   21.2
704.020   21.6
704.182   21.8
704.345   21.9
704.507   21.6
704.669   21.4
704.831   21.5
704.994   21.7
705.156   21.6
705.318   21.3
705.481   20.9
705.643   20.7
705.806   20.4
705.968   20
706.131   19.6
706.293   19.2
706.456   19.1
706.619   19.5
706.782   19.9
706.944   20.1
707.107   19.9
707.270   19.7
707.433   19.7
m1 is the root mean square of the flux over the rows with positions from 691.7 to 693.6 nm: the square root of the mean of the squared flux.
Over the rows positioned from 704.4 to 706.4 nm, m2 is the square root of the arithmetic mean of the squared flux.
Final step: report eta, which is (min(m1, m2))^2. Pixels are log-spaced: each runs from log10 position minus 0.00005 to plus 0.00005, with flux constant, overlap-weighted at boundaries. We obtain 423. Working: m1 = 20.6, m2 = 20.8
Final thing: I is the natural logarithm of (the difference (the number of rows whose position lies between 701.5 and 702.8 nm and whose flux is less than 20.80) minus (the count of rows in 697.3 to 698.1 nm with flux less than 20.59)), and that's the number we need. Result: 1.6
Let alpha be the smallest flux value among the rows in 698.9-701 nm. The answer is 20.3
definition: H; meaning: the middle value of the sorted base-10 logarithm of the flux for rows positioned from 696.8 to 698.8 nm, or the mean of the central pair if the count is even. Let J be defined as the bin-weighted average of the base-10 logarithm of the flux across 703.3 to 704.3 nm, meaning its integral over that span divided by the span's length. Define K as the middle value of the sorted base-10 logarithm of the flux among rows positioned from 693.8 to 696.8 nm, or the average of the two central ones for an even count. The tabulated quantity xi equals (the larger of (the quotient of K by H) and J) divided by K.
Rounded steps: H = 1.32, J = 1.32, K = 1.31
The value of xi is 1.01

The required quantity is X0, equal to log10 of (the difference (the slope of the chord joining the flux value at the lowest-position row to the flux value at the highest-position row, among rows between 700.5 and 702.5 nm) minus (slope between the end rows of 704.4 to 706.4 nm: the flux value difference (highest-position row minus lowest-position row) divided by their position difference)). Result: 0.0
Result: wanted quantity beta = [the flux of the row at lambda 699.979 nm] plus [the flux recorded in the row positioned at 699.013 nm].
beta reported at 42.7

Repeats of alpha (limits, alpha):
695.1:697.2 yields 19.8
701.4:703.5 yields 19.3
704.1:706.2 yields 19.6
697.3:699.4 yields 20.2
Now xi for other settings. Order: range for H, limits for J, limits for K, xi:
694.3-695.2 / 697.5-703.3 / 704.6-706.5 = 1.00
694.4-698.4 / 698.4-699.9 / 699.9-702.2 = 1.02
